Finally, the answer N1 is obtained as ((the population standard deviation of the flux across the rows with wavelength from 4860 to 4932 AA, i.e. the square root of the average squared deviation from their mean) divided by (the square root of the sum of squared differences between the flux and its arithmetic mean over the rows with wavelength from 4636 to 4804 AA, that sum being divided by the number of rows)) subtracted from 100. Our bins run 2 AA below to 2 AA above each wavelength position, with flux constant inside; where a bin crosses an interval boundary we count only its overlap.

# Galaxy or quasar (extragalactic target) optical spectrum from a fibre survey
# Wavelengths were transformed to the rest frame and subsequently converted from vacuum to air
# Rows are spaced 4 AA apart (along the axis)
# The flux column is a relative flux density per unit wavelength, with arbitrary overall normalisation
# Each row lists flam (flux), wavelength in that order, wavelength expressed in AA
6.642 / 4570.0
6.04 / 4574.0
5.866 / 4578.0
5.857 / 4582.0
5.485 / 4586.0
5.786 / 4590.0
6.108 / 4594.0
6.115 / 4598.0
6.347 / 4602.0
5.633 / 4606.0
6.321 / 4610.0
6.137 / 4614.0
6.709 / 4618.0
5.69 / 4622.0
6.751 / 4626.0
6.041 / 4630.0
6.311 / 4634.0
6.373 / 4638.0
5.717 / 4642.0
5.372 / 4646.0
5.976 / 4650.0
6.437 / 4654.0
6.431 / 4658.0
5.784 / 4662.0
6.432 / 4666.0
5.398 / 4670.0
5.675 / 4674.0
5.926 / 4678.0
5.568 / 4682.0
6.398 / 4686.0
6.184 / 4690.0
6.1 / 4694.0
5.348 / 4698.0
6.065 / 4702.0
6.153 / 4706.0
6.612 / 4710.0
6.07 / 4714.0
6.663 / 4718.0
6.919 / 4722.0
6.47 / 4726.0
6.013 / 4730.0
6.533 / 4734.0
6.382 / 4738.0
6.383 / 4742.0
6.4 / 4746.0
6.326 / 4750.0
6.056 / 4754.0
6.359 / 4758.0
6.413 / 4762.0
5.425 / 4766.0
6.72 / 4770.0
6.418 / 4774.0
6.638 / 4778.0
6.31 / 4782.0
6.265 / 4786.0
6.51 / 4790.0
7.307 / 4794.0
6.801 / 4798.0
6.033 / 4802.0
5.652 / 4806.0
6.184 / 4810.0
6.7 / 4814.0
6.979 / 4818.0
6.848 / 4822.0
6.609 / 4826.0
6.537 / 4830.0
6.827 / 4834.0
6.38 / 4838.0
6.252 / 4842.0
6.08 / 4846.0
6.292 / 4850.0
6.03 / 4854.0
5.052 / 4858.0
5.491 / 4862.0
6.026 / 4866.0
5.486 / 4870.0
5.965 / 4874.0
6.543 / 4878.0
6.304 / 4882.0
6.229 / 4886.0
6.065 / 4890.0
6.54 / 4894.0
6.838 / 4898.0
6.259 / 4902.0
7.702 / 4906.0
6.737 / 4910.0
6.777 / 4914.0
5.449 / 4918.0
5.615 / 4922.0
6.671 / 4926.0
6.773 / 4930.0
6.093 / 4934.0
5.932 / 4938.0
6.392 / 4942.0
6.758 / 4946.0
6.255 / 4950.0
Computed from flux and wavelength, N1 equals 98.7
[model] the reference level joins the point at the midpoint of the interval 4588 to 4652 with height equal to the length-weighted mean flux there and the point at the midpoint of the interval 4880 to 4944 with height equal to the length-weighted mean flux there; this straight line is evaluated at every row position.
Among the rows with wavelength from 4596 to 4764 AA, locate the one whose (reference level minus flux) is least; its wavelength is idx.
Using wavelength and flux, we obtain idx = 4722.0 AA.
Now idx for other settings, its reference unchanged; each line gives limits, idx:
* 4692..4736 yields 4722.0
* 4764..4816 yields 4794.0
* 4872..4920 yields 4906.0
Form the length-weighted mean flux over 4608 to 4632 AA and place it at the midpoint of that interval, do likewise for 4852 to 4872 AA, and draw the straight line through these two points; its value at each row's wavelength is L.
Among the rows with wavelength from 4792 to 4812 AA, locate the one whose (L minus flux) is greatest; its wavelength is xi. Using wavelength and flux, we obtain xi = 4806.0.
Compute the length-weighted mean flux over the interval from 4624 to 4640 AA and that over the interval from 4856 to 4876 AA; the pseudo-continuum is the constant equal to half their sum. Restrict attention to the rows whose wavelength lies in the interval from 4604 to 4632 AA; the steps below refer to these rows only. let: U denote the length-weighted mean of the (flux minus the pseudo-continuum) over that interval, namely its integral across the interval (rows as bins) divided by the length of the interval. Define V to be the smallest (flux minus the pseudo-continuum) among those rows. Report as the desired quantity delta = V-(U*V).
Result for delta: -0.28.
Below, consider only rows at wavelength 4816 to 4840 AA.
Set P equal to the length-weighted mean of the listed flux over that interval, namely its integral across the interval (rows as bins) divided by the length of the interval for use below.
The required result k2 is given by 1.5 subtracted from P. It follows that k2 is 5.20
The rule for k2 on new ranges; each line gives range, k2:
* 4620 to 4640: 4.73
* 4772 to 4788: 4.91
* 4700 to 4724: 4.91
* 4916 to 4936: 4.62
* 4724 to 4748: 4.86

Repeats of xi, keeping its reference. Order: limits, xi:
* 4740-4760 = 4754.0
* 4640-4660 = 4646.0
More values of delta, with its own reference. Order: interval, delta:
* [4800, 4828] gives -0.19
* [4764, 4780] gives -0.39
